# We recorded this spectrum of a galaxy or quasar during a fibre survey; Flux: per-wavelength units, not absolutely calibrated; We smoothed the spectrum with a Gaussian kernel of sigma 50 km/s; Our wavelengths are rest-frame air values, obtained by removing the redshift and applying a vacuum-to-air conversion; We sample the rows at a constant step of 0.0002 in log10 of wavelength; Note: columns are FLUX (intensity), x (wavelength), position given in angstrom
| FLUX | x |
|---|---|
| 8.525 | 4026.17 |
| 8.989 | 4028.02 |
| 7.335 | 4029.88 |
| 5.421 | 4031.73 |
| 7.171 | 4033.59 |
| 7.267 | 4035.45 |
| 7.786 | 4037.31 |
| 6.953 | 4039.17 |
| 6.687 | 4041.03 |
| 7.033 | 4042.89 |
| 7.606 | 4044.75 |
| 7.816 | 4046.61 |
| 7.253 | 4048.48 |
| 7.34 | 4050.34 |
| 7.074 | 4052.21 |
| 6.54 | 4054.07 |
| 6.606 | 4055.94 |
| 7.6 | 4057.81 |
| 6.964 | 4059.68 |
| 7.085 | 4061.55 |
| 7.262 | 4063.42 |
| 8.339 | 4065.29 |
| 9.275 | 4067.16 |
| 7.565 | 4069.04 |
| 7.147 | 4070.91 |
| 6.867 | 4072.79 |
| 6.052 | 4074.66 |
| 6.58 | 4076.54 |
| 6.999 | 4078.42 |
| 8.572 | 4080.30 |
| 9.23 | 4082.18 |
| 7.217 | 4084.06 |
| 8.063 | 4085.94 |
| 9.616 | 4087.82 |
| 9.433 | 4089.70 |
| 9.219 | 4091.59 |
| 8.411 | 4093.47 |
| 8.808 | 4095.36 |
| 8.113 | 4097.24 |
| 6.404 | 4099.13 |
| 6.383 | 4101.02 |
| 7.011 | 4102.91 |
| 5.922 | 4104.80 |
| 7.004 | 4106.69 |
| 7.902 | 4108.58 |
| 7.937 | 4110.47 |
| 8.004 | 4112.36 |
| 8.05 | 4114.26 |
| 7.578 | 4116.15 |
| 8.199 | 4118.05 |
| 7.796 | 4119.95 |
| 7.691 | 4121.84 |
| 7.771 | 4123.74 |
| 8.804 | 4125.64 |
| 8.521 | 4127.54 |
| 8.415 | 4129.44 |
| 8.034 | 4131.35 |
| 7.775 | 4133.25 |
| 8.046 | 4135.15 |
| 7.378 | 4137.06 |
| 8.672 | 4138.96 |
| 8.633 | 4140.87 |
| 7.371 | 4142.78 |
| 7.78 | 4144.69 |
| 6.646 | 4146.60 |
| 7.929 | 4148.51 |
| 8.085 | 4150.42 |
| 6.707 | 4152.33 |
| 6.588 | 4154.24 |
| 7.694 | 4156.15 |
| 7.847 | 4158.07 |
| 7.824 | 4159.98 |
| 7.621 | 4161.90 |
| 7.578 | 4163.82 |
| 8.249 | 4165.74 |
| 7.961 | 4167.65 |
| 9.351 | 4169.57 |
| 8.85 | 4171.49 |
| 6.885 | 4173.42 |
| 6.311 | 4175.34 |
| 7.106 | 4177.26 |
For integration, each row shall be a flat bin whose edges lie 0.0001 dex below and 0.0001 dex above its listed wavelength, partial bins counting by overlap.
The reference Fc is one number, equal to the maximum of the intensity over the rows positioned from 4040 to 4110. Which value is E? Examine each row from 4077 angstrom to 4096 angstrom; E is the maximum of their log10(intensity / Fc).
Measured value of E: 0.00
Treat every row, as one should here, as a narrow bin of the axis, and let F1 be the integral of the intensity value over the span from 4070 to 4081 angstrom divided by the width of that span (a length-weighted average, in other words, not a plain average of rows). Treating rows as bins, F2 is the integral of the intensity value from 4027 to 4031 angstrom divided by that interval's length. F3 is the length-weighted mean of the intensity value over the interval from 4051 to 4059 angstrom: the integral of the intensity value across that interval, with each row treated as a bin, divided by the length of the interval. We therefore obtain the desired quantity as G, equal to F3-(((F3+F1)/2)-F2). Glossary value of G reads 8.0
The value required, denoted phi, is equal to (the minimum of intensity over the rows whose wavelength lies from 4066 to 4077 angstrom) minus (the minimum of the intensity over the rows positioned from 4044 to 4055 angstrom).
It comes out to -0.5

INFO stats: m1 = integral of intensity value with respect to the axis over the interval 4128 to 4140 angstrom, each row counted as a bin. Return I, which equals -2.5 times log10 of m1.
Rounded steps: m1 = 97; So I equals -4.97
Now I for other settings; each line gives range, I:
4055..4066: -4.76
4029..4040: -4.71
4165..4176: -4.86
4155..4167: -4.93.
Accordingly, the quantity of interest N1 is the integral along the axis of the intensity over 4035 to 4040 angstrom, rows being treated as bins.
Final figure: 37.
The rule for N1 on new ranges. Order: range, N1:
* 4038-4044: 42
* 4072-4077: 32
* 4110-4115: 40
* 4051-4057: 41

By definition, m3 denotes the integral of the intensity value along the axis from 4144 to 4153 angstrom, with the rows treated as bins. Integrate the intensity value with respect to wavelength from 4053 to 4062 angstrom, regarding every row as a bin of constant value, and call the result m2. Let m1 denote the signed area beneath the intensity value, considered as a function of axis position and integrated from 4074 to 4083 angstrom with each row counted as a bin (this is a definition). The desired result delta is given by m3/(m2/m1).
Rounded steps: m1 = 68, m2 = 63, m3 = 67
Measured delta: 72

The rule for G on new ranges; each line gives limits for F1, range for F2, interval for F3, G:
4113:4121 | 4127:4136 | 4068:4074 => 7.8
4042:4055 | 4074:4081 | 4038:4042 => 6.9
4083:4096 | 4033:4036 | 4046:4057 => 6.4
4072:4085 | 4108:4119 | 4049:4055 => 7.8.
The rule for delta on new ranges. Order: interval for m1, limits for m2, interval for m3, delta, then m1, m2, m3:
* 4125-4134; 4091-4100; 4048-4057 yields 64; 75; 74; 63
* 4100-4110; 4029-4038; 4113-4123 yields 86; 69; 63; 79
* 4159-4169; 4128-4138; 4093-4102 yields 68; 79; 80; 68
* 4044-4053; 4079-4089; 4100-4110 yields 54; 67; 85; 69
